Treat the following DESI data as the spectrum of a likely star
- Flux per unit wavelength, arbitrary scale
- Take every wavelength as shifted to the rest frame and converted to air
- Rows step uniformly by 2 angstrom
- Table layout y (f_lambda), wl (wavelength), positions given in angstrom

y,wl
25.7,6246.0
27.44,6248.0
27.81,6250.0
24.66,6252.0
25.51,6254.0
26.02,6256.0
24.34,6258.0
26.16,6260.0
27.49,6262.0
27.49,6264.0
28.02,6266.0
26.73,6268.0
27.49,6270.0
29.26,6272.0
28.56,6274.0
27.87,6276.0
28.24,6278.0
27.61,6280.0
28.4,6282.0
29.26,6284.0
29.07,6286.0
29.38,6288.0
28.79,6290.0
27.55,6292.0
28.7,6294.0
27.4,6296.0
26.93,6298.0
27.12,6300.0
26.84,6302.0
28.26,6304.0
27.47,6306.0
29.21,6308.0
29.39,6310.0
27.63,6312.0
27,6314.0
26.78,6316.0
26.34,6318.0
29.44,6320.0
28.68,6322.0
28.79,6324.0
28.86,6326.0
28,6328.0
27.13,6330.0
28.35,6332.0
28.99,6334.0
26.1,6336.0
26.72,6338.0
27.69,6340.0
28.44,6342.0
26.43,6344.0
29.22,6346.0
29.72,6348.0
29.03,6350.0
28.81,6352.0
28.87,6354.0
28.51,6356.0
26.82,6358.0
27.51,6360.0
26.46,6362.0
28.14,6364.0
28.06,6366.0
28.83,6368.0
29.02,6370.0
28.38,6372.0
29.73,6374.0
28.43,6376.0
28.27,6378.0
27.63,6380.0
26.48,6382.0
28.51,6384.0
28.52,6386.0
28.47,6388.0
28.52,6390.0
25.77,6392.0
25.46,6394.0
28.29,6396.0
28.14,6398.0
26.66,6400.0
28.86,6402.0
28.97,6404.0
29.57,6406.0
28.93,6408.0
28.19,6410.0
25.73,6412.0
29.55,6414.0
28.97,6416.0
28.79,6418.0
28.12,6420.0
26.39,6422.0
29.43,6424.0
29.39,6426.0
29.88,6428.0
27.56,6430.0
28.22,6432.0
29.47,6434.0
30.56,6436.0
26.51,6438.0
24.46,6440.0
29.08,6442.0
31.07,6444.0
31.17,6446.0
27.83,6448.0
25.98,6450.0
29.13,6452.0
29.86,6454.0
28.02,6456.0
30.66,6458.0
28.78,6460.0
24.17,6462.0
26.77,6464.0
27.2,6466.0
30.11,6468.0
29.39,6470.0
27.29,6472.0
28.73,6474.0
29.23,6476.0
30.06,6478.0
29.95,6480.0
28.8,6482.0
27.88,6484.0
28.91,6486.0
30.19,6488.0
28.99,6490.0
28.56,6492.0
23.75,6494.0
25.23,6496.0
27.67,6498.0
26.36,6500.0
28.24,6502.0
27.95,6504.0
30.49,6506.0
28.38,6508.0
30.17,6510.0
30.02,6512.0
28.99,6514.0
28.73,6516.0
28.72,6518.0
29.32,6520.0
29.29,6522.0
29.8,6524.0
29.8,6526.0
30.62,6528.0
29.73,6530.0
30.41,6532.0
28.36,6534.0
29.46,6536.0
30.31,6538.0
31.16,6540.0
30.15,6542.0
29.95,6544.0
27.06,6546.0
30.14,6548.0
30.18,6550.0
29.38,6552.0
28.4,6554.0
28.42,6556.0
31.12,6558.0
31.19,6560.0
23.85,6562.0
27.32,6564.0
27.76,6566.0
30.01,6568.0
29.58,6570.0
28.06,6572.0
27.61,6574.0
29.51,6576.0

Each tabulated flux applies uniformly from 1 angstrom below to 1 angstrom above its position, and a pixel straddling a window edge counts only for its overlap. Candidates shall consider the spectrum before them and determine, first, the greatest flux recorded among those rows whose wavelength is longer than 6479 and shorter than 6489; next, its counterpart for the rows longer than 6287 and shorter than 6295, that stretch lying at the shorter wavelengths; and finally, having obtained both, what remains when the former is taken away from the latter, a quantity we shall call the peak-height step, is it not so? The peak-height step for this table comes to -0.8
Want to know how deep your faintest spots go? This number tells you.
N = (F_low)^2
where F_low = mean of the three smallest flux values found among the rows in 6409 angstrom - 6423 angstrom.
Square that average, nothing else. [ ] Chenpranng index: 715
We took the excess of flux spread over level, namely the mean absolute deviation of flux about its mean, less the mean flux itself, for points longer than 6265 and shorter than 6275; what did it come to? -27.3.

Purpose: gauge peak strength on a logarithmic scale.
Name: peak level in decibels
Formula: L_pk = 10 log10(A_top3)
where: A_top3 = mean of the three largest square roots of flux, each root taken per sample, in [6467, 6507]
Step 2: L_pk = 7.40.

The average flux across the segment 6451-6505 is 28.2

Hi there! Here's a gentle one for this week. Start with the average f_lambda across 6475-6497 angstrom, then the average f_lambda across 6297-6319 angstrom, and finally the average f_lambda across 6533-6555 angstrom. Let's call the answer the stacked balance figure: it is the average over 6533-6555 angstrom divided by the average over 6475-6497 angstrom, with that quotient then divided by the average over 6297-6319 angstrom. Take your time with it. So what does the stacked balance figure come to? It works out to 0.0378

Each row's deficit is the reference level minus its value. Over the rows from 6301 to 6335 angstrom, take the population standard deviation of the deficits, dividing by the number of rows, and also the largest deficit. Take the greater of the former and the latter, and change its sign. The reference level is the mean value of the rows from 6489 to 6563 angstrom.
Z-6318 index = -2.6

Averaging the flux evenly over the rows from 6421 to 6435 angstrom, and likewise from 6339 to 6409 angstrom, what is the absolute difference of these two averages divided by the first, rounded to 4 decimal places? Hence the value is 0.0165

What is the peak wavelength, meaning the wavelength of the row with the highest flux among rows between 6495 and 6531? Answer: 6528.0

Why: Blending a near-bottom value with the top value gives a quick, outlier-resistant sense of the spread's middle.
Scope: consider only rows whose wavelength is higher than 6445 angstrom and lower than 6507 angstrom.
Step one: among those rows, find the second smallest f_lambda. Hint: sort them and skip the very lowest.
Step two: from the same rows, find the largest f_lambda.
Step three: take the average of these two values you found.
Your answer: 27.7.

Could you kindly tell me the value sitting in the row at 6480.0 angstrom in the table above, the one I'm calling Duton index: 29.95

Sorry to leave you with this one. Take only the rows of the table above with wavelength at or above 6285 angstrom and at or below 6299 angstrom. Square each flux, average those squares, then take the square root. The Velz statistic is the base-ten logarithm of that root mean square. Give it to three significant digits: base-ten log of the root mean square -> 1.45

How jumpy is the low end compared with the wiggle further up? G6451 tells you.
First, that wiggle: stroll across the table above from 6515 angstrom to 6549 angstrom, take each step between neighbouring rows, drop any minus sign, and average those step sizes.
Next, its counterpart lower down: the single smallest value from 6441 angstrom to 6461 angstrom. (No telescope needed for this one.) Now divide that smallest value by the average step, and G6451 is 27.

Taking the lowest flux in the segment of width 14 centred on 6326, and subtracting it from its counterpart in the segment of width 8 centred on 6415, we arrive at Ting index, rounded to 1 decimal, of -1.4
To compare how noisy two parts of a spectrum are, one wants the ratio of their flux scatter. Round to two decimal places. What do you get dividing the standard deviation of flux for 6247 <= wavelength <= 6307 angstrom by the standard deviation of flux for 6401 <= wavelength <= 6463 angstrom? 0.72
